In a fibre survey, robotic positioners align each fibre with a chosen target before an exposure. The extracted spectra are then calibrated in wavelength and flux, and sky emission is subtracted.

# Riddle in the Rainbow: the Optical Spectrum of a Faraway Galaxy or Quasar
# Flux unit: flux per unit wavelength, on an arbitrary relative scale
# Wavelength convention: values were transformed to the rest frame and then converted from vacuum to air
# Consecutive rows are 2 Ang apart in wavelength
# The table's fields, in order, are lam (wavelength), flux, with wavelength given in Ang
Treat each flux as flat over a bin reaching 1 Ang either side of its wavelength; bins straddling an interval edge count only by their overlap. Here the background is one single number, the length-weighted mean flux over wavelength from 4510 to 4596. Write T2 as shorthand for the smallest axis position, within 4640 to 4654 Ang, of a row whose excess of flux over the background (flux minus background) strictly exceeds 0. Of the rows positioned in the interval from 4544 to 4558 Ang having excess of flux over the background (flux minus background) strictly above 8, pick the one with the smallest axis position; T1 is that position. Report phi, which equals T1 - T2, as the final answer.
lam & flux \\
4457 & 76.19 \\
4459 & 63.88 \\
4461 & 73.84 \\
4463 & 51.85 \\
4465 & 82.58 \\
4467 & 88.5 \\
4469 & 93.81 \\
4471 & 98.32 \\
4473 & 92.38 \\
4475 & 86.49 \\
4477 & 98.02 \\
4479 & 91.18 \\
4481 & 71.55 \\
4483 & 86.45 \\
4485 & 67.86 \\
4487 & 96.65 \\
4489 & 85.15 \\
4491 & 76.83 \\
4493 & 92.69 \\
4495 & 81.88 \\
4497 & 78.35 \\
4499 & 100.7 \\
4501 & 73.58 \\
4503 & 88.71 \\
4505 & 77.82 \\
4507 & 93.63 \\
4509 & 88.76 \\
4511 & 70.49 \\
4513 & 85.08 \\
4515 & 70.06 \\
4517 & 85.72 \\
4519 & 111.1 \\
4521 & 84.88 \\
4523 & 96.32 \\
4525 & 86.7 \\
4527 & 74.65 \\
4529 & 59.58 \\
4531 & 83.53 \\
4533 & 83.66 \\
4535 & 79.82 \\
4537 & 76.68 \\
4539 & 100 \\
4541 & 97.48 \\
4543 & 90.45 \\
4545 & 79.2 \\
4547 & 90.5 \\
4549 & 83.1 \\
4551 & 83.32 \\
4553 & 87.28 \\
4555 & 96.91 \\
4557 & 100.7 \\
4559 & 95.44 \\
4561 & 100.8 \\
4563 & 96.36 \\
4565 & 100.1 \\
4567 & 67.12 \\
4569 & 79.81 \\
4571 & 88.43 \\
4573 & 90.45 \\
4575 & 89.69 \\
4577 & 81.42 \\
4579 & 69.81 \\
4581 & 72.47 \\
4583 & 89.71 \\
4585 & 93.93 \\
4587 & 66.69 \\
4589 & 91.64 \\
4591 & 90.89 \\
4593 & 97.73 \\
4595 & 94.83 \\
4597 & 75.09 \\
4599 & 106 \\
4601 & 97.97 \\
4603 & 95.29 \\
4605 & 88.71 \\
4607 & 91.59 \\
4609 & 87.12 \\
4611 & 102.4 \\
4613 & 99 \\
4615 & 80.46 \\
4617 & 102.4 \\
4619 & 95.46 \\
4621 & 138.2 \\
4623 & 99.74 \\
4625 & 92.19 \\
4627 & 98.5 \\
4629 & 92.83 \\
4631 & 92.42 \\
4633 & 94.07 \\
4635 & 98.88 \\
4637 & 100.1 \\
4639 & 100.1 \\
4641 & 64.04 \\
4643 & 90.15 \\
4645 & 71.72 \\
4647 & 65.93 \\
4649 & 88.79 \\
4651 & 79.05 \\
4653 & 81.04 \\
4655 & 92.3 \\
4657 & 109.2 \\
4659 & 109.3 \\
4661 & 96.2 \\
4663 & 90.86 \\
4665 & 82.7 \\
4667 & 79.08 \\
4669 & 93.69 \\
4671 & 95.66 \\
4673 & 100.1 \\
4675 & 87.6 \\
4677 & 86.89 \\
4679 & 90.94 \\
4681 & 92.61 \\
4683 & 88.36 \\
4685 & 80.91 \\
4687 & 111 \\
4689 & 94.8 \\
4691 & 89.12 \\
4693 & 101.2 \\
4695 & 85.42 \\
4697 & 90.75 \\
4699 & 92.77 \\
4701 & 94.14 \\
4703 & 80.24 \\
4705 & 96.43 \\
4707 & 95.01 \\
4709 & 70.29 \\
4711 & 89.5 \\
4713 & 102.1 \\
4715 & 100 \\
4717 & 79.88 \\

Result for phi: -88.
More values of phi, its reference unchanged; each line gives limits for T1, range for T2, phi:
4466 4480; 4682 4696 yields -212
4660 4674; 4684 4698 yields -26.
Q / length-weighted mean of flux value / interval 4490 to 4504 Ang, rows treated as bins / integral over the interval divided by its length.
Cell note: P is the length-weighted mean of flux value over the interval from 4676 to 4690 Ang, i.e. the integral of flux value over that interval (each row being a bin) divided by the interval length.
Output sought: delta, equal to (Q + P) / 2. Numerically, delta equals 88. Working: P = 92.2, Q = 85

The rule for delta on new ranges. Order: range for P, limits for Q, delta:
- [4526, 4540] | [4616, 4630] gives 91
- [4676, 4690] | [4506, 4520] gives 89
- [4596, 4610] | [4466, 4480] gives 92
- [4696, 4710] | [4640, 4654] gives 83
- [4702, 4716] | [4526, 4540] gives 85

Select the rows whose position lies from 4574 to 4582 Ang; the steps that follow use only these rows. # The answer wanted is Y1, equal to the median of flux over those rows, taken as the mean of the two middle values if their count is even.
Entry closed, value 76.9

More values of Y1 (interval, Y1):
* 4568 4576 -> 89.1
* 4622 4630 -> 95.7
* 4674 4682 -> 89.3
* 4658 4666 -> 93.5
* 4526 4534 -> 79.1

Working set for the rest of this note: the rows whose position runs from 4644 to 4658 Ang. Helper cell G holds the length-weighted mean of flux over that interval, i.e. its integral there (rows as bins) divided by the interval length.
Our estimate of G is 84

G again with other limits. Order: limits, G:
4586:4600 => 89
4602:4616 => 92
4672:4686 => 90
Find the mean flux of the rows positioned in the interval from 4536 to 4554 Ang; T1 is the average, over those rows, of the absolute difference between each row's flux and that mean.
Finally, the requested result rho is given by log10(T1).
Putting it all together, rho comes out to 0.80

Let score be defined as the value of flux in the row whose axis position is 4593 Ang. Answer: 97.73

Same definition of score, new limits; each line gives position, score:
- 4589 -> 91.64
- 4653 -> 81.04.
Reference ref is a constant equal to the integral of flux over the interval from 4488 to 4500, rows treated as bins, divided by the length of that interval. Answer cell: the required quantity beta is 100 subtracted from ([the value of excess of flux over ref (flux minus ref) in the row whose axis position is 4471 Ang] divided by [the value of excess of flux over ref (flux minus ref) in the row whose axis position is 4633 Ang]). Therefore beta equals -98.5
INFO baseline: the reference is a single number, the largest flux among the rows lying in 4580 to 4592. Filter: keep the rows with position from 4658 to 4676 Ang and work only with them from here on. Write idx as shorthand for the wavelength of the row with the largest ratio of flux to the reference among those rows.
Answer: 4659 Ang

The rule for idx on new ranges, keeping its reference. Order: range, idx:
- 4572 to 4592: 4585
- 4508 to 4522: 4519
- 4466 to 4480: 4471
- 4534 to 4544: 4539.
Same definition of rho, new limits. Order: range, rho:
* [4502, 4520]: 0.94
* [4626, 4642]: 0.86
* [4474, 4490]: 0.90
